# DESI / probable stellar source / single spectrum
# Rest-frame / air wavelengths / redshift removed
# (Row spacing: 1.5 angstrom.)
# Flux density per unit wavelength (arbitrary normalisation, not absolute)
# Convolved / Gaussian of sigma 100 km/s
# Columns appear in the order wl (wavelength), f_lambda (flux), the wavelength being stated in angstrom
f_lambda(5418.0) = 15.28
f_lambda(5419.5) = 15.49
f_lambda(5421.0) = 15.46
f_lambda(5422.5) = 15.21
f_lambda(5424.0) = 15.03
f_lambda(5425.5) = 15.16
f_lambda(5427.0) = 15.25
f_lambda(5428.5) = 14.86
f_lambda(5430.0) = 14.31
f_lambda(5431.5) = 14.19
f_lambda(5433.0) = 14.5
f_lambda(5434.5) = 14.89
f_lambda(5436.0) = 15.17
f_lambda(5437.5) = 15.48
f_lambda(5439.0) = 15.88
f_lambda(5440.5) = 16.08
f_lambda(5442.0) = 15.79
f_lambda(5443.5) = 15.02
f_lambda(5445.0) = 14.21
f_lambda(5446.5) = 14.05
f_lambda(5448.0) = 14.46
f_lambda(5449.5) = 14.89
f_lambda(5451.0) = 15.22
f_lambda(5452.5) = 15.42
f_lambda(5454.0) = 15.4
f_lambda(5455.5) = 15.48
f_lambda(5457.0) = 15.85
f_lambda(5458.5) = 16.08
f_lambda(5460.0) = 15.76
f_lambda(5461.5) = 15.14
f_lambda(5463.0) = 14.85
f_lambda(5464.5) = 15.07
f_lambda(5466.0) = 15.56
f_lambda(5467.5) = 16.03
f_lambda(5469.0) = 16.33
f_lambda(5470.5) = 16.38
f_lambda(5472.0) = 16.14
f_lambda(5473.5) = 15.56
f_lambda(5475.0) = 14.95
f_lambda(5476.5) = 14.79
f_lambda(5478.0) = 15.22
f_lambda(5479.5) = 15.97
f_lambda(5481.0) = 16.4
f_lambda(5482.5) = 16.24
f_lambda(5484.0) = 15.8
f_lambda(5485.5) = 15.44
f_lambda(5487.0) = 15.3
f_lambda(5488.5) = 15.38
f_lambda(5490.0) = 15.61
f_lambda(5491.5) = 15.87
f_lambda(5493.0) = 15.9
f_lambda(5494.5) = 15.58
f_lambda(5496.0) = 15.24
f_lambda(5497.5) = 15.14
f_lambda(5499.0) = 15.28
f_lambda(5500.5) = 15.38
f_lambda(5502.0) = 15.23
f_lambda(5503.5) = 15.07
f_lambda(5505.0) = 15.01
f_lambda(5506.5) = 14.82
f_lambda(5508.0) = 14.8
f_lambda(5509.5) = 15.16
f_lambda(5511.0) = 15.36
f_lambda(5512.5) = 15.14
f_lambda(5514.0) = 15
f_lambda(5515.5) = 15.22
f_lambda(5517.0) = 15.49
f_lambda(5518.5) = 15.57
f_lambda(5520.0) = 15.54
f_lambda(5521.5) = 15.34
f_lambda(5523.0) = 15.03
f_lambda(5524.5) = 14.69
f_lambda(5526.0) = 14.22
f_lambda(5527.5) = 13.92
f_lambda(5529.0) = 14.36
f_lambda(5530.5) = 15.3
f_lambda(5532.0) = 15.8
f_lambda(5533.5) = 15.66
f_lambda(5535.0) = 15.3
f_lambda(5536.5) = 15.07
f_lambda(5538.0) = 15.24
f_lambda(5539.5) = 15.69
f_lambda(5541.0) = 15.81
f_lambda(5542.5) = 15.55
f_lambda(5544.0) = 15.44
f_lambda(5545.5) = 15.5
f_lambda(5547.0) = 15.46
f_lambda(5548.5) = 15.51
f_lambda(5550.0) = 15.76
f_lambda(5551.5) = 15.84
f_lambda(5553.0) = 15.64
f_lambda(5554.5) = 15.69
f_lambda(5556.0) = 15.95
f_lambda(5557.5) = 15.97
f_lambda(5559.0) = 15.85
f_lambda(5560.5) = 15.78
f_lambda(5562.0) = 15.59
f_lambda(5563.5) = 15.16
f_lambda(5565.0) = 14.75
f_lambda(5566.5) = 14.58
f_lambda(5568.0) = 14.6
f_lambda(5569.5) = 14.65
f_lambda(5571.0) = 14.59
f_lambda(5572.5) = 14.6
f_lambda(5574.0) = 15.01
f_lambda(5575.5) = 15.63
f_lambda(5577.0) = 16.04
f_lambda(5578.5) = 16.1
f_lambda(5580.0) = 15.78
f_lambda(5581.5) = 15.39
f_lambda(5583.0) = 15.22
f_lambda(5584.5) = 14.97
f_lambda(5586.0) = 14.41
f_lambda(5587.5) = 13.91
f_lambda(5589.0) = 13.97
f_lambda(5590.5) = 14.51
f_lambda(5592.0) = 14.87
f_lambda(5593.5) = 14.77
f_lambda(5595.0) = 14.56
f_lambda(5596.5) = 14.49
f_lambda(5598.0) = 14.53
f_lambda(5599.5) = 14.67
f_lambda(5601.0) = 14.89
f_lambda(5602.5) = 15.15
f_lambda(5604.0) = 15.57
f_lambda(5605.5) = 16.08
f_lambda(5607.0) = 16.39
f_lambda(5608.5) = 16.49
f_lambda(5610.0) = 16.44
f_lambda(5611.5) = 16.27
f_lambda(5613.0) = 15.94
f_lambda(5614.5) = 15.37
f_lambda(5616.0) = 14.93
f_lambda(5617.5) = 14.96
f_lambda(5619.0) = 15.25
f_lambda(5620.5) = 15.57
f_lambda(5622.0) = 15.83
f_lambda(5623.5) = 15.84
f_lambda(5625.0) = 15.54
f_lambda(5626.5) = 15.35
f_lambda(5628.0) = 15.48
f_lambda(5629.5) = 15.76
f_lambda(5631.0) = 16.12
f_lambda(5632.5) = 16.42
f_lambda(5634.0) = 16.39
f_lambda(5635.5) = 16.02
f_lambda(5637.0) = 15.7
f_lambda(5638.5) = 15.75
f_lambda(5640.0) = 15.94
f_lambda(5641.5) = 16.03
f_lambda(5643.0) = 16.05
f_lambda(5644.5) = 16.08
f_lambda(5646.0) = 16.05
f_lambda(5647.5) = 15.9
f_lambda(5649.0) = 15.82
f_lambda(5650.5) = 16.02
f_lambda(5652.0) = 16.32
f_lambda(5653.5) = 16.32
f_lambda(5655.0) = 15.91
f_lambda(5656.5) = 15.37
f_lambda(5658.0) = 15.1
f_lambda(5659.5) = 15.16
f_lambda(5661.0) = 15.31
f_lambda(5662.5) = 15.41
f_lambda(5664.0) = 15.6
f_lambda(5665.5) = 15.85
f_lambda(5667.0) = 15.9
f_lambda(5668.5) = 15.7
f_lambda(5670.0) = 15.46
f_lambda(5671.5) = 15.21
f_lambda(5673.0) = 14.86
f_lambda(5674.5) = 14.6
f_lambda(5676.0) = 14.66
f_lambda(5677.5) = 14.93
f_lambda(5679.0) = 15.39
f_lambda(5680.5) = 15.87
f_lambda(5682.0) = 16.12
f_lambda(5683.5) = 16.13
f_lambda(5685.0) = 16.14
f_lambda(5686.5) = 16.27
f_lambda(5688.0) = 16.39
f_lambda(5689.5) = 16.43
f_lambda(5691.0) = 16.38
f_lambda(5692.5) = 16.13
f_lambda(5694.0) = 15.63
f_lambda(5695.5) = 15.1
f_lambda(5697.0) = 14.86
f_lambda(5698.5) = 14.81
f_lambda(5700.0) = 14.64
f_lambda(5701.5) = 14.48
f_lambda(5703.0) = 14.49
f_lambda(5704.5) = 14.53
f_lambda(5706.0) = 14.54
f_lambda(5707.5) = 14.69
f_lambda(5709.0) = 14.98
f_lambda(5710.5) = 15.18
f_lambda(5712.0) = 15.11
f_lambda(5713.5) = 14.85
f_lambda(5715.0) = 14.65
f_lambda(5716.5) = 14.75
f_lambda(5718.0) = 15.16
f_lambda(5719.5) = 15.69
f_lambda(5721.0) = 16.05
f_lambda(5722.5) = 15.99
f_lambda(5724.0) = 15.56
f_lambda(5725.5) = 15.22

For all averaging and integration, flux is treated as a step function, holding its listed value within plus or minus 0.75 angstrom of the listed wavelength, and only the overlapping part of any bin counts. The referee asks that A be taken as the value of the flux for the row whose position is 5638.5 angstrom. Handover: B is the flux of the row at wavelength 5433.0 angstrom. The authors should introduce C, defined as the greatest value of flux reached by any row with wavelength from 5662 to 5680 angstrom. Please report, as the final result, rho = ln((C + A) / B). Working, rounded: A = 15.75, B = 14.5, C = 15.9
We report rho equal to 0.781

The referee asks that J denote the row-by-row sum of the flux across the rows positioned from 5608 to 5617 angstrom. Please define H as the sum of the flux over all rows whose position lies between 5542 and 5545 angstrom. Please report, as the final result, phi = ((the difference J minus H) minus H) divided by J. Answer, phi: 0.35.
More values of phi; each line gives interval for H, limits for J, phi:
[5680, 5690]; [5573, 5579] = -2.61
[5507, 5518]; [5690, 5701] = -0.97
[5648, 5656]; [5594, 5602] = -1.20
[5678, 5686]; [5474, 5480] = -1.61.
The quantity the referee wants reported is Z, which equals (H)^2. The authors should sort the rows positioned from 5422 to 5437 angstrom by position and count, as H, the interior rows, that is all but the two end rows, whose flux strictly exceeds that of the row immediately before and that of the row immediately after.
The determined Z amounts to 1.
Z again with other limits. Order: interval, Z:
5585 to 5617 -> 4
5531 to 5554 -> 9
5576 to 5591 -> 1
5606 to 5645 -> 9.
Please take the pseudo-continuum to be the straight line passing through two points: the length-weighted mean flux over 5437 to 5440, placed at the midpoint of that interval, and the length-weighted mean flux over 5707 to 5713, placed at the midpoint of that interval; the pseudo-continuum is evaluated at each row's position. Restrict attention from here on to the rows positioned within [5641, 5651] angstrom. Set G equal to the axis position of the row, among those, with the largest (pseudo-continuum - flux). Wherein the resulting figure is 5649.0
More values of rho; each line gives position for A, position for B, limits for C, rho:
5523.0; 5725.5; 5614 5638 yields 0.726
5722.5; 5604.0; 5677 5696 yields 0.733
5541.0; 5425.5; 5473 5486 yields 0.754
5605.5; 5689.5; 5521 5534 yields 0.663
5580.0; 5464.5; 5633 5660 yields 0.758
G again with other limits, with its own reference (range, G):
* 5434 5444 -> 5434.5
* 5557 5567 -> 5566.5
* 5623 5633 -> 5626.5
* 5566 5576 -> 5566.5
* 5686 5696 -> 5695.5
